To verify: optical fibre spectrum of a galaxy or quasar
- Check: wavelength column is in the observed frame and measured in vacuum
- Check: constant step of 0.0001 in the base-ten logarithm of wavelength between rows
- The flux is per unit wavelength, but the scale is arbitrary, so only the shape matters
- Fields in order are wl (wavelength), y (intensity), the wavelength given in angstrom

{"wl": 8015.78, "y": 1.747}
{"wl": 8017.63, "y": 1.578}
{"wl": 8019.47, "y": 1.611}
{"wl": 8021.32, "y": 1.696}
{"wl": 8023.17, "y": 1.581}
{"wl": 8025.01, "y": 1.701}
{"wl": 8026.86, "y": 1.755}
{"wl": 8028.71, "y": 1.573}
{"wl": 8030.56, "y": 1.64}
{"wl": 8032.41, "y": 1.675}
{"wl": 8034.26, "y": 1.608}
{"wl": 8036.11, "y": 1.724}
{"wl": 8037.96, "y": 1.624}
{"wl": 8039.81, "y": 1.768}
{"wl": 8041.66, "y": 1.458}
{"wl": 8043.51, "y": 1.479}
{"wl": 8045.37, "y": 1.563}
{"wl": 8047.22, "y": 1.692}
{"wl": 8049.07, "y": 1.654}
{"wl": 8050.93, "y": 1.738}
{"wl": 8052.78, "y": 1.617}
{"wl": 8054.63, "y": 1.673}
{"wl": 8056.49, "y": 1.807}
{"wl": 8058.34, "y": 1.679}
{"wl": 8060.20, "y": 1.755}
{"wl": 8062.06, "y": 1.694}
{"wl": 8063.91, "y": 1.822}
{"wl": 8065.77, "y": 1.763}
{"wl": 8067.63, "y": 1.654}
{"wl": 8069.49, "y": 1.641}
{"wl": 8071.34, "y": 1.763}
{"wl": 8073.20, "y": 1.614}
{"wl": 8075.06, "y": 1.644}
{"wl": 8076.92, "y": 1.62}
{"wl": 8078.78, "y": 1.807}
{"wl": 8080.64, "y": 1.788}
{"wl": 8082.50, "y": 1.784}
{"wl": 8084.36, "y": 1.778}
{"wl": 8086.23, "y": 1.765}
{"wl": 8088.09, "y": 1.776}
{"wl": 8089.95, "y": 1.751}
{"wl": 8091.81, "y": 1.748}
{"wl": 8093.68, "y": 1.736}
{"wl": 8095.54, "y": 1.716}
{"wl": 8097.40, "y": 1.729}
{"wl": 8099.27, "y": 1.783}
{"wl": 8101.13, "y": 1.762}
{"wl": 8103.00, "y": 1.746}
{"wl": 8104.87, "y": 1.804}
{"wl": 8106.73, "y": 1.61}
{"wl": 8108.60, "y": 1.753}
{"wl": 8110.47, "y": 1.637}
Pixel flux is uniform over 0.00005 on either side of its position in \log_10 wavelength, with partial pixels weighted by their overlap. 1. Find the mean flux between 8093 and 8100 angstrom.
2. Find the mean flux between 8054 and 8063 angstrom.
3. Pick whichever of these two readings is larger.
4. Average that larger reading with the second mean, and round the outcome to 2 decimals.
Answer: 1.73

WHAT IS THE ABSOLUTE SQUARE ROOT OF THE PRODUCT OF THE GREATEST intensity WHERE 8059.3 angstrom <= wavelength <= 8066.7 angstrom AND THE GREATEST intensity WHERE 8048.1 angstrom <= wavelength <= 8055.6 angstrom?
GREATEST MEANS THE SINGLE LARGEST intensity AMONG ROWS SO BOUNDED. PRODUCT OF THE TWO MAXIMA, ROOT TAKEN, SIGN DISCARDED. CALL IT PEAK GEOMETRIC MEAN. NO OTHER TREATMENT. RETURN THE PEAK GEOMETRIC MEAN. 1.78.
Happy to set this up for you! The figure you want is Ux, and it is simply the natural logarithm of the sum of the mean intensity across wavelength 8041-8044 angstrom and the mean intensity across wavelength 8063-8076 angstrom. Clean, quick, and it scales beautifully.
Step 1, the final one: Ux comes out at 1.153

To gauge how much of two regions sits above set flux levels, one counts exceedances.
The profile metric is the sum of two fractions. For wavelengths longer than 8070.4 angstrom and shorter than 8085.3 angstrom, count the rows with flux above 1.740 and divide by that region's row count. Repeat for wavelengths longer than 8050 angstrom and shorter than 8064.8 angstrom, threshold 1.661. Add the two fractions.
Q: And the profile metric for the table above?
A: 1.50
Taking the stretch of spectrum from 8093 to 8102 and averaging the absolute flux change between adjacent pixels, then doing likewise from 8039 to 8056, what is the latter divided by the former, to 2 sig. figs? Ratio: 3.9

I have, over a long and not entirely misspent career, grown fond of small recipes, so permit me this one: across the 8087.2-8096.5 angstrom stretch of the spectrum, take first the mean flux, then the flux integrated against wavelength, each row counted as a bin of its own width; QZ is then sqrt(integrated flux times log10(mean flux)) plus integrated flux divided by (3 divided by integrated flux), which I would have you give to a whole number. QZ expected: 90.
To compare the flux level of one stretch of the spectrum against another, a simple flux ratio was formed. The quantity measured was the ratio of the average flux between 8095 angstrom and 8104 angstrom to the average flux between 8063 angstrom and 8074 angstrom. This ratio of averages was 1.02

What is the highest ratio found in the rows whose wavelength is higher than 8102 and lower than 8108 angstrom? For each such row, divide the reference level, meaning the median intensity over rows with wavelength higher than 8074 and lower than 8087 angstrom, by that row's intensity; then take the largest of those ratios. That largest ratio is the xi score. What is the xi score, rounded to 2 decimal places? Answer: 1.10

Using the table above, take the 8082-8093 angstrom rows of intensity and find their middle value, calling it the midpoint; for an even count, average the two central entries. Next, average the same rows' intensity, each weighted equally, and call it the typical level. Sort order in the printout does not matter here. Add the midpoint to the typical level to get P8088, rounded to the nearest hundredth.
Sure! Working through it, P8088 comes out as 3.54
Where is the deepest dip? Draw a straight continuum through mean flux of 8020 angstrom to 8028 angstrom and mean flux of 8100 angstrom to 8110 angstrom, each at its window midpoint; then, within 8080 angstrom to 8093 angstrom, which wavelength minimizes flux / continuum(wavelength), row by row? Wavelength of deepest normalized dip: 8091.81 angstrom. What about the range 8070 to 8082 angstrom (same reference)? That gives 8073.20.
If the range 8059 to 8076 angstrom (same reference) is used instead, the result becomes 8073.20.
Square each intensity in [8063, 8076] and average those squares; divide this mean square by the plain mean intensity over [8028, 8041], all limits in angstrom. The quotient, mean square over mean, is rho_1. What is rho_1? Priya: 1.75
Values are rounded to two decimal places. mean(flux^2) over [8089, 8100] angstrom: 3.04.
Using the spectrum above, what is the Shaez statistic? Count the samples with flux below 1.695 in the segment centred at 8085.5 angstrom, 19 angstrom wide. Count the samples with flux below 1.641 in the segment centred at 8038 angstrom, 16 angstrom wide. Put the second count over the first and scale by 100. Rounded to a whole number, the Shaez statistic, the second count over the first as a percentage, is 600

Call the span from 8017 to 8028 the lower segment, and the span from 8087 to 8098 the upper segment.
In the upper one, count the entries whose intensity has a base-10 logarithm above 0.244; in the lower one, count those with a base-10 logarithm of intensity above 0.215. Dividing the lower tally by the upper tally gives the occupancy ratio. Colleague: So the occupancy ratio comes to 3.0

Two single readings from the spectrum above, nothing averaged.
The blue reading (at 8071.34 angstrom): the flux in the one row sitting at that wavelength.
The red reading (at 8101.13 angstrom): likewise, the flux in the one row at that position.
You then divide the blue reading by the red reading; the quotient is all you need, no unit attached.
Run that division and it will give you 1.001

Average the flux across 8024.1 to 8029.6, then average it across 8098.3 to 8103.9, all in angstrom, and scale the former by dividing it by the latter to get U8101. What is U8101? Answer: 0.95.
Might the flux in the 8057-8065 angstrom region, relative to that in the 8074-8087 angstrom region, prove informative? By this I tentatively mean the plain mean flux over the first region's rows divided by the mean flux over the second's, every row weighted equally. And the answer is 1.00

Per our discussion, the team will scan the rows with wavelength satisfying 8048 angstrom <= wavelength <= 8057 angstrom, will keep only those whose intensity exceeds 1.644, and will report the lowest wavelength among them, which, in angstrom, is 8049.07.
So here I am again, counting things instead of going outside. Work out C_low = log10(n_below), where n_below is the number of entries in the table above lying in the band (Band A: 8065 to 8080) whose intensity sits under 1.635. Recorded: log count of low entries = 0.30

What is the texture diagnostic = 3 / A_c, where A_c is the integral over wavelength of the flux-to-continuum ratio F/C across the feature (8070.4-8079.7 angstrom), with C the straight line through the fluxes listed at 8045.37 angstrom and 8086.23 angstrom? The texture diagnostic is 0.33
